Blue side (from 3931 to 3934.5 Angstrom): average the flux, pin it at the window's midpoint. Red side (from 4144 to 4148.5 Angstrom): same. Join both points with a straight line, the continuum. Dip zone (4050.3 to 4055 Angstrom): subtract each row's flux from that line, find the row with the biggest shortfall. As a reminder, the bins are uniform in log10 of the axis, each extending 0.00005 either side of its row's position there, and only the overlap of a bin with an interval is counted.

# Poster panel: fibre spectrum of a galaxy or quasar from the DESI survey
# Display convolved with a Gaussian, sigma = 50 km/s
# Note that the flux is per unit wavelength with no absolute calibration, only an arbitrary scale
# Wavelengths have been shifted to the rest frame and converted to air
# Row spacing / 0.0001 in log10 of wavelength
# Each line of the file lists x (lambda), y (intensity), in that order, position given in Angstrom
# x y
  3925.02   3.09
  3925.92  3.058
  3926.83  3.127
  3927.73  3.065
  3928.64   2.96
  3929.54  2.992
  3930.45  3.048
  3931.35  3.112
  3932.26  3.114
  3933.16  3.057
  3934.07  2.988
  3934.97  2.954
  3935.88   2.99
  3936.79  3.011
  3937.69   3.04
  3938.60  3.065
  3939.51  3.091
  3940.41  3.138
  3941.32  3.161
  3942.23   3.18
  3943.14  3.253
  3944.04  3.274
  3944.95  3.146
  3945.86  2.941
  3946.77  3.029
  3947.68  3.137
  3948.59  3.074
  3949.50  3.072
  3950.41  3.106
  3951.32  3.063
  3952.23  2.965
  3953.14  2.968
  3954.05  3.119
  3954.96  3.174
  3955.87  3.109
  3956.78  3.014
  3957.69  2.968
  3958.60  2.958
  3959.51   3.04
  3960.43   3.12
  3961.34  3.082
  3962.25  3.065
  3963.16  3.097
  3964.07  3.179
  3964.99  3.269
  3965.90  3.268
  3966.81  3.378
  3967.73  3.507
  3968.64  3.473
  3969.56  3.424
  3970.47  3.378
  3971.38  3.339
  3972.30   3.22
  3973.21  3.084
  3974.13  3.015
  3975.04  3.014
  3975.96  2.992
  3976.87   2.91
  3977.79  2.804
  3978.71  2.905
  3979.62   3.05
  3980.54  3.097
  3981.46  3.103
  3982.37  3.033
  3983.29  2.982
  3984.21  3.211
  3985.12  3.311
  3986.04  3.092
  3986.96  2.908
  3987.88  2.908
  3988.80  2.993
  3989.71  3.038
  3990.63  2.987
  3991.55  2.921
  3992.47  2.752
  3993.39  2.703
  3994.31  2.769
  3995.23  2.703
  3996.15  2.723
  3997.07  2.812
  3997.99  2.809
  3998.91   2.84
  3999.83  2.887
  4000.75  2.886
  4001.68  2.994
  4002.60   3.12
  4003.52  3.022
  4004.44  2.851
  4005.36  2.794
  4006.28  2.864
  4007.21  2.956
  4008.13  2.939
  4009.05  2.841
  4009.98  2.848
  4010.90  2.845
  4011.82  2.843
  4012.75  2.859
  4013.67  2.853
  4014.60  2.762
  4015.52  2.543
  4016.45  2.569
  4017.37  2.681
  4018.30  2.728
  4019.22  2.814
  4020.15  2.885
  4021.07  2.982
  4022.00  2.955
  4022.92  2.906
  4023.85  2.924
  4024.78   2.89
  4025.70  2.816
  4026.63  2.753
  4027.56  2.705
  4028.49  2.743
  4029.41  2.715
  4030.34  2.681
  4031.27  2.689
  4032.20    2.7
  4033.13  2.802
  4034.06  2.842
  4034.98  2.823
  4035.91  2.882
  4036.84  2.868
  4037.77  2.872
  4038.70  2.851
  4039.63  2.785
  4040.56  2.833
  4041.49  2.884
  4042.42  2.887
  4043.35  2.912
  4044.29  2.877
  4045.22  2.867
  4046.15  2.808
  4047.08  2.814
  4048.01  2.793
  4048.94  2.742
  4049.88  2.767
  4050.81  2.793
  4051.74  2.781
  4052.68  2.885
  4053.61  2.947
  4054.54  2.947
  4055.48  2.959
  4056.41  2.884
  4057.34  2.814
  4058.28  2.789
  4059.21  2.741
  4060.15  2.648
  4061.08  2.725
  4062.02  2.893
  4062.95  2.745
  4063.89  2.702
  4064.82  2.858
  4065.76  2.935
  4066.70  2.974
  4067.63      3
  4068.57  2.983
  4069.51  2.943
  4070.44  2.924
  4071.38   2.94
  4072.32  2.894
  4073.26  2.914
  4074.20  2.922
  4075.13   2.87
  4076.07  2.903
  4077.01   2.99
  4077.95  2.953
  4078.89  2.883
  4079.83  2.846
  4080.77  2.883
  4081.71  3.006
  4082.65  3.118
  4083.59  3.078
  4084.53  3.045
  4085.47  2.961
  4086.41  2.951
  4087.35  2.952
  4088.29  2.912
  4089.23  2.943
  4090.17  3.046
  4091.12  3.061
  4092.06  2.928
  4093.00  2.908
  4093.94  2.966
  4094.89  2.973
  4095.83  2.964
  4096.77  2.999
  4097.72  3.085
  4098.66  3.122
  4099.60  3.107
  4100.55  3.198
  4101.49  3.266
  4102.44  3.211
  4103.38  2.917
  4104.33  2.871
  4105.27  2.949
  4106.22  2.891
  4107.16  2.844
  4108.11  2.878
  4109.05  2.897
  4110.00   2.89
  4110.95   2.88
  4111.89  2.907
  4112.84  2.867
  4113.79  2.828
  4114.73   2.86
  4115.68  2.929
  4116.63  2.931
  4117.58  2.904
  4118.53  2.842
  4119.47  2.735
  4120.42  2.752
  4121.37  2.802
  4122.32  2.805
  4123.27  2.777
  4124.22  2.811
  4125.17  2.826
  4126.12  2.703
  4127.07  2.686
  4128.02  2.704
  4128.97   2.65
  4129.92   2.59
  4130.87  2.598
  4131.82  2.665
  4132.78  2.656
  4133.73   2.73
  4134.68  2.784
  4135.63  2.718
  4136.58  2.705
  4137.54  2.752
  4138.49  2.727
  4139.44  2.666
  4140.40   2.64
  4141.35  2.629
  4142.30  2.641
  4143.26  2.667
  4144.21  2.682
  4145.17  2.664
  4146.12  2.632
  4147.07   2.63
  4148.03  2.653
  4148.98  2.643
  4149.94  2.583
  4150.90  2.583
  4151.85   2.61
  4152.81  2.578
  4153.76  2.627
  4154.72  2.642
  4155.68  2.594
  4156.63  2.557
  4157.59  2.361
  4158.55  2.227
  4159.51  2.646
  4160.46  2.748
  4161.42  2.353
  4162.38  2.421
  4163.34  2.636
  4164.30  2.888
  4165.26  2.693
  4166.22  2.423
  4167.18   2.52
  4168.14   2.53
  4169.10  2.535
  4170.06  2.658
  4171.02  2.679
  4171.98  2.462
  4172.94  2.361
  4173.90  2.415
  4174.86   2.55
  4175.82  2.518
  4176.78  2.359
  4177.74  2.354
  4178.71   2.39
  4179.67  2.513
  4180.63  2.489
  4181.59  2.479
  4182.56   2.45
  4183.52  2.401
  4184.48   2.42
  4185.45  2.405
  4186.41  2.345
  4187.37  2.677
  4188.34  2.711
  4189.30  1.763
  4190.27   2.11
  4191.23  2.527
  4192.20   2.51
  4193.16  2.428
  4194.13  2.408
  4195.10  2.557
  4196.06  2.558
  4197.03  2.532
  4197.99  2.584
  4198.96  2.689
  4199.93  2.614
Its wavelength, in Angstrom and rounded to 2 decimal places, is 4051.74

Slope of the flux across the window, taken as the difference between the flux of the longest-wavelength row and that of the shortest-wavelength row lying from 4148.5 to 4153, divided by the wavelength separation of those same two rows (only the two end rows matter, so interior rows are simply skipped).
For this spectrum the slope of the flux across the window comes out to -0.017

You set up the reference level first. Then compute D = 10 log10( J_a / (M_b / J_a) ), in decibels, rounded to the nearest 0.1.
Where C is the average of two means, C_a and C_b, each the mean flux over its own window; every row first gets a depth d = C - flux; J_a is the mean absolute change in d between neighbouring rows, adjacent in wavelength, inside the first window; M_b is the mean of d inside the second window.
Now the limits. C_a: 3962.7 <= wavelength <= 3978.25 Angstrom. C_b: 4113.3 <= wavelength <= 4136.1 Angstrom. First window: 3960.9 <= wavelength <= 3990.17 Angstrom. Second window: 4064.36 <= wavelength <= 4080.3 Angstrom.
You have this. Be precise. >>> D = -9.4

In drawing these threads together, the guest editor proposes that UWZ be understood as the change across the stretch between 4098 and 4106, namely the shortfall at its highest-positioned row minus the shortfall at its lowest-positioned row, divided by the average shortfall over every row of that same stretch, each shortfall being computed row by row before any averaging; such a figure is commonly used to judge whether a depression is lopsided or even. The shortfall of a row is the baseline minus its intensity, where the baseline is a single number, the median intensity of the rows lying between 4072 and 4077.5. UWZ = -1.0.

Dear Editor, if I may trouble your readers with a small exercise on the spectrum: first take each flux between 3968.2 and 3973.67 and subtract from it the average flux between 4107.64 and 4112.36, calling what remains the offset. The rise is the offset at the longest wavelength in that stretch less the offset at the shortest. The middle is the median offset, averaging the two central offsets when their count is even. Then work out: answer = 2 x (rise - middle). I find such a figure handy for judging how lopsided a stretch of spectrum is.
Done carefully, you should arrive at -1.71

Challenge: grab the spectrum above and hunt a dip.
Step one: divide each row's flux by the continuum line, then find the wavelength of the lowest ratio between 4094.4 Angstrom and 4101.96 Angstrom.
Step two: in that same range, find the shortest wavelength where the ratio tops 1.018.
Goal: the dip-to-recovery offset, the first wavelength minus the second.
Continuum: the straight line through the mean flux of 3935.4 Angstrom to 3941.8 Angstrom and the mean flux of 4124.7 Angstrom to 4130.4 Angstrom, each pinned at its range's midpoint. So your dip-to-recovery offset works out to 0.9 Angstrom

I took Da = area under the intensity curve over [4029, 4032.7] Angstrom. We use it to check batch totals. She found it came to 10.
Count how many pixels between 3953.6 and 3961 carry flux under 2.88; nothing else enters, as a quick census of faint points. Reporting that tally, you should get 0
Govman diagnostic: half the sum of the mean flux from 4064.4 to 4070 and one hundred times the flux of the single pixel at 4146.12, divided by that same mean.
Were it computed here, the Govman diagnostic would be 45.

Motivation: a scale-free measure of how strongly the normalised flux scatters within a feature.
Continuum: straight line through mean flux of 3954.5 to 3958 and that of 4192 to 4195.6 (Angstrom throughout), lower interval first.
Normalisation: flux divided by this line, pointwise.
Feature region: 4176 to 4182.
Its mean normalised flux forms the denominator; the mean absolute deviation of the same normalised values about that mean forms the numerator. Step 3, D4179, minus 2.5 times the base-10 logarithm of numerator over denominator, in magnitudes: 3.9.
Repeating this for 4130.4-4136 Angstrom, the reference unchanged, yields 4.2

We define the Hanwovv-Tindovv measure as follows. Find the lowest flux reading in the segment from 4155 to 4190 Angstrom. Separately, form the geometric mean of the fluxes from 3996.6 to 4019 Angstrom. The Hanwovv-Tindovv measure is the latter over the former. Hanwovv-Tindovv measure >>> 1.61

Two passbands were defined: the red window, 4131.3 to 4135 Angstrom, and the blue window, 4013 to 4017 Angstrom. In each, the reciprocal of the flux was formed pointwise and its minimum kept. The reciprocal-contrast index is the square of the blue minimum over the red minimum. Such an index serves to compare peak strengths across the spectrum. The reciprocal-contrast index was 0.95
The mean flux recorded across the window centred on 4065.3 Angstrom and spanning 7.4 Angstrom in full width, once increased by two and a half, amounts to 5.39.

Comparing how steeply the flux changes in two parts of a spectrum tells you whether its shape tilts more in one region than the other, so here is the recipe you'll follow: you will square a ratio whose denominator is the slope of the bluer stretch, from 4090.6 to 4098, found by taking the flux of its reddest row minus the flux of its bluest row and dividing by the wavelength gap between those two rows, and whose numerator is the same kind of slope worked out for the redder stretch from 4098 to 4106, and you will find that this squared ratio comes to 51.8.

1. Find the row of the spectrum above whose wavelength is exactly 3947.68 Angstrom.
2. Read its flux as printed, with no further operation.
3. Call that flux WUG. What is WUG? 3.137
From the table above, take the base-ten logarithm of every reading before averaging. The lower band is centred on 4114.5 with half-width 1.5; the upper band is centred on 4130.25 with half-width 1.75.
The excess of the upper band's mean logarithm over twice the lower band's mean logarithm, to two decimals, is -0.50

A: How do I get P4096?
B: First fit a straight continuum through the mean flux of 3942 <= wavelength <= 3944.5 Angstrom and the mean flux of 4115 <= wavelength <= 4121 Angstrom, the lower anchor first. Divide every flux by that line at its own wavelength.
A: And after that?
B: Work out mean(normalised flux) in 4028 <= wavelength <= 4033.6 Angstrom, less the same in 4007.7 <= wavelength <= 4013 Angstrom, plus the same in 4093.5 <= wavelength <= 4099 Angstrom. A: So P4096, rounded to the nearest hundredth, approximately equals 1.01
